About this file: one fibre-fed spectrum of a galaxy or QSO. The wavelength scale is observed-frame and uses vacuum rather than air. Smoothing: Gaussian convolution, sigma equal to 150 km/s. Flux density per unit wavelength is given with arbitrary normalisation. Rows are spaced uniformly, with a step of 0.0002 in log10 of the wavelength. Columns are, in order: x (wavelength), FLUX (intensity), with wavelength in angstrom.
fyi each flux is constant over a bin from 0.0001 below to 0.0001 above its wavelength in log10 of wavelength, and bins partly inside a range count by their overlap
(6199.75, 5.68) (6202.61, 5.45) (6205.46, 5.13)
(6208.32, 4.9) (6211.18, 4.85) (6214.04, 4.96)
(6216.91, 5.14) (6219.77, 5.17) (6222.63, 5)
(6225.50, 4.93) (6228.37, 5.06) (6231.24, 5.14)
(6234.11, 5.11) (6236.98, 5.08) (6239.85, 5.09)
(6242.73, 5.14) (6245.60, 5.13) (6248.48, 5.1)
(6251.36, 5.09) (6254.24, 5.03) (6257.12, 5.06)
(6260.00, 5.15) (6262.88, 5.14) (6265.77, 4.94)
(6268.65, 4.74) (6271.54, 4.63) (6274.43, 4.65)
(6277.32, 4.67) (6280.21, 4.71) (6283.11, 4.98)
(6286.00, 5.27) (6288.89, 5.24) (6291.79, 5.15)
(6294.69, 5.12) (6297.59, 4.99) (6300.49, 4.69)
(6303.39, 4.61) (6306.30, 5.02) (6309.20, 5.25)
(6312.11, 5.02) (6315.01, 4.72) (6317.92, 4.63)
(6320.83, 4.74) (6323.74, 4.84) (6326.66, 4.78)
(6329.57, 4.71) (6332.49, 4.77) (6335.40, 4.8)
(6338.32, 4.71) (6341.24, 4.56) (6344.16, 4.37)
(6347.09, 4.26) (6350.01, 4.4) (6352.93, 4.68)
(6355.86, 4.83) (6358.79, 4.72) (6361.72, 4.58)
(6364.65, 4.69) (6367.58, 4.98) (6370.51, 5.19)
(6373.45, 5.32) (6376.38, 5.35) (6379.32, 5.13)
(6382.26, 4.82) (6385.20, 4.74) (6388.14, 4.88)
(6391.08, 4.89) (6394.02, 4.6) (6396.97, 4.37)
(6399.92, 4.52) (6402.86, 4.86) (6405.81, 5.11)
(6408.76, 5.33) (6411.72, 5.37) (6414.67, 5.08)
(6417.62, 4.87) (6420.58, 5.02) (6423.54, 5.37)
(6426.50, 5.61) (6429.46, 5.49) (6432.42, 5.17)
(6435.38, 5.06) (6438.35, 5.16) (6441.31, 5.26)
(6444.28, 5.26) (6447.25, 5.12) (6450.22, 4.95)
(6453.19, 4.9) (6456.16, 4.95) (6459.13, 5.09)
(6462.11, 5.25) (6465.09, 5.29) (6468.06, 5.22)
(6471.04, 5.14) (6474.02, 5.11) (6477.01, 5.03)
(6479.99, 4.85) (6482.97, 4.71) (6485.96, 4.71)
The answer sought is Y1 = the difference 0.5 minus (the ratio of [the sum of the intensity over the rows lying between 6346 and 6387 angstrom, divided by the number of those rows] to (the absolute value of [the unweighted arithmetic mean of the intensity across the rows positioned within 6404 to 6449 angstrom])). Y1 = -0.43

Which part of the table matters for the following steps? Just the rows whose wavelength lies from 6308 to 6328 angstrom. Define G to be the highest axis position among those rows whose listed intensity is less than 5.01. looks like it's 6326.66 angstrom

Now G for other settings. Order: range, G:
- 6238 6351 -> 6350.01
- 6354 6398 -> 6396.97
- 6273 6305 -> 6303.39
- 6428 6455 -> 6453.19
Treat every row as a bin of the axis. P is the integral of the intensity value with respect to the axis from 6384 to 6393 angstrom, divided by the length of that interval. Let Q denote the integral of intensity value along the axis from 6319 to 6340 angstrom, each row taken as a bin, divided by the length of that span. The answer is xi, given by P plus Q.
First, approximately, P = 4.8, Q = 4.76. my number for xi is 9.59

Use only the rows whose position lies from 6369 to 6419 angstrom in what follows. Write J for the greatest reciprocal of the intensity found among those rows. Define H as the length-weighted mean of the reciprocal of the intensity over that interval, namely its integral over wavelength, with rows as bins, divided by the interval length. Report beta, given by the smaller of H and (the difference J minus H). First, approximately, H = 0.202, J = 0.229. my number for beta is 0.027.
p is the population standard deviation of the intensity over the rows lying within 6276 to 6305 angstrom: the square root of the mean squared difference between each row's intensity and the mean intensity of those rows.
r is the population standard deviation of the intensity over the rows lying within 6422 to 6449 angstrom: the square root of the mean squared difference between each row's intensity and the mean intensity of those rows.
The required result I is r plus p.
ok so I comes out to 0.41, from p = 0.24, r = 0.17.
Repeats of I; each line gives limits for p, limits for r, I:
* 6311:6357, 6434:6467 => 0.32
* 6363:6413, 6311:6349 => 0.49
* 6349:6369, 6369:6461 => 0.45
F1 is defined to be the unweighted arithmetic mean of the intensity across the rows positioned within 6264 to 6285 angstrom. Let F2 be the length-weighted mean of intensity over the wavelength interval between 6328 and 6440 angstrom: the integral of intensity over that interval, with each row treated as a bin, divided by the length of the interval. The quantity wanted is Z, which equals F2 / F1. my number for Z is 1.03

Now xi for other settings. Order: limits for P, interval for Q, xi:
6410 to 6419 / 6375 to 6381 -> 10.33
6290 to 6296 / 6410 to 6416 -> 10.37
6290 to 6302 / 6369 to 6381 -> 10.23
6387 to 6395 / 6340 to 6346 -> 9.25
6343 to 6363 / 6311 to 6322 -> 9.32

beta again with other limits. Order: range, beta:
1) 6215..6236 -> 0.006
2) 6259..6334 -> 0.012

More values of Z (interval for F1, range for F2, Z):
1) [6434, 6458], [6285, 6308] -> 0.99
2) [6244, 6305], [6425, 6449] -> 1.06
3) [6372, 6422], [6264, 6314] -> 0.99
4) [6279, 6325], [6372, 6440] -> 1.02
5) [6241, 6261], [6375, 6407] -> 0.95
